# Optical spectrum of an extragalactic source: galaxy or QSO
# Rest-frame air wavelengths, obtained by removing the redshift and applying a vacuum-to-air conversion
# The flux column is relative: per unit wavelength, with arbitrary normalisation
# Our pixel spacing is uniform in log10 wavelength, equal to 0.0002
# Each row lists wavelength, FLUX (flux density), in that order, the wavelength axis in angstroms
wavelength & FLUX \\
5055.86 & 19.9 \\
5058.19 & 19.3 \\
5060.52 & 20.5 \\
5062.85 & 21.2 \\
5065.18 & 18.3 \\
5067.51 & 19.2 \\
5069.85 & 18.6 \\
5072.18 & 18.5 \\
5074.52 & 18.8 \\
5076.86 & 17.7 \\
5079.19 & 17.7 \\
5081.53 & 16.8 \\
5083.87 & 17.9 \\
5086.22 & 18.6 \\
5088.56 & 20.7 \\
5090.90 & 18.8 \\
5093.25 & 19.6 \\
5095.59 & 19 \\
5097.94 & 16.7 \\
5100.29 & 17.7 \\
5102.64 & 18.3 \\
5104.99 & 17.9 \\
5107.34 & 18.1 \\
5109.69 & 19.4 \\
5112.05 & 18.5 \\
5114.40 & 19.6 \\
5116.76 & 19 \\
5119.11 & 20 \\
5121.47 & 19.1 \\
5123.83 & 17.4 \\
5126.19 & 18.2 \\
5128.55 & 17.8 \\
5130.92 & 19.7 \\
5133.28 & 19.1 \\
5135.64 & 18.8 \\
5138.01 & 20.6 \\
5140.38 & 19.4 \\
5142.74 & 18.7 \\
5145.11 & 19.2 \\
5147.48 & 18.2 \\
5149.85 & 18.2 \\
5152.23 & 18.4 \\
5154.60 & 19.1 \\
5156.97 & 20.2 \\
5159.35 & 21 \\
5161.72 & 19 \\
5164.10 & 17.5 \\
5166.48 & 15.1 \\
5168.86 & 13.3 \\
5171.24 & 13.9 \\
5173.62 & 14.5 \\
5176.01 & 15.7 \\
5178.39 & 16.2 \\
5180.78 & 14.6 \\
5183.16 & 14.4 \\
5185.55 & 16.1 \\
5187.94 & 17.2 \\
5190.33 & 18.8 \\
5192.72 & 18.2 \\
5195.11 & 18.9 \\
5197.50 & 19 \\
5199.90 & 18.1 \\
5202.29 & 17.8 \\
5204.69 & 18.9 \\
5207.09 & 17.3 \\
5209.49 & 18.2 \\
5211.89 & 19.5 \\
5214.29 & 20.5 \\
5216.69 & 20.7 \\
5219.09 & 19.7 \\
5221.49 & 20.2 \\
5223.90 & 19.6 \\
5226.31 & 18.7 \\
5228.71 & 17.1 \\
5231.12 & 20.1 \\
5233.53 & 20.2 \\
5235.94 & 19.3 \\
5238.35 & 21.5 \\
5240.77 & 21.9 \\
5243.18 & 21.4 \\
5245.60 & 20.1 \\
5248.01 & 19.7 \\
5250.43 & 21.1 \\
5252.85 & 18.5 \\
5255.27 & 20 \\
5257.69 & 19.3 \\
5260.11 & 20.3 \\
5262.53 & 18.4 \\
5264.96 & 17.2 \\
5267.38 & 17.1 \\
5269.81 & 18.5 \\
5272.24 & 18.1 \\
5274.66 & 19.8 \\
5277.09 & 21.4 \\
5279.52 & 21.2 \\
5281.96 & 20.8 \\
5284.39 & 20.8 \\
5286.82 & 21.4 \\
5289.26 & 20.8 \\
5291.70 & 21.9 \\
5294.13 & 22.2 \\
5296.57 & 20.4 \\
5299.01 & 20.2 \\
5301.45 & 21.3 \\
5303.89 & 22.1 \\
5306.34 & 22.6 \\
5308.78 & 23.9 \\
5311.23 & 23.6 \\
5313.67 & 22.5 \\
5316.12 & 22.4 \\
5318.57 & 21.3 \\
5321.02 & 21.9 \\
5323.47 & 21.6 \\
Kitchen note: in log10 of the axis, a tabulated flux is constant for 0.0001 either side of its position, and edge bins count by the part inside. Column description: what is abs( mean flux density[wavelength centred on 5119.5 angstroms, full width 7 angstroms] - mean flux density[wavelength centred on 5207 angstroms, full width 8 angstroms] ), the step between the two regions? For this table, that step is 1.2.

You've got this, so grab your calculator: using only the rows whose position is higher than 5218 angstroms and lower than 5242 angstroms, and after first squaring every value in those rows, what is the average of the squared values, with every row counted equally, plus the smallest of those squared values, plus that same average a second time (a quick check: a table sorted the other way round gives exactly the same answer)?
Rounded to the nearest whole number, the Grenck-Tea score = 1082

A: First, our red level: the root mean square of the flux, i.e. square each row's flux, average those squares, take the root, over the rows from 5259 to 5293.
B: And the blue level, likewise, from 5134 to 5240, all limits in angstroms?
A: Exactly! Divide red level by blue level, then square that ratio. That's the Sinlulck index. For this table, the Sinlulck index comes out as 1.18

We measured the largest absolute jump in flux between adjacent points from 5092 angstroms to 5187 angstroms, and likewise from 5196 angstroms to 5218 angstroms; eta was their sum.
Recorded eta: 4.00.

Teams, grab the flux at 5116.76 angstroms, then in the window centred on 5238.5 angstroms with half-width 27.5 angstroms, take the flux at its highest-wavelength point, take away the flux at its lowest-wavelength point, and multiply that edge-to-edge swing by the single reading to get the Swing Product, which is -44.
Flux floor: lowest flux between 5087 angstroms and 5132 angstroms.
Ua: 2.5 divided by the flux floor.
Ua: 0.150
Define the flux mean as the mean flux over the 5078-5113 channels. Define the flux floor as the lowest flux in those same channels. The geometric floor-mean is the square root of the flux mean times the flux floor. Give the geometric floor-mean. 17.5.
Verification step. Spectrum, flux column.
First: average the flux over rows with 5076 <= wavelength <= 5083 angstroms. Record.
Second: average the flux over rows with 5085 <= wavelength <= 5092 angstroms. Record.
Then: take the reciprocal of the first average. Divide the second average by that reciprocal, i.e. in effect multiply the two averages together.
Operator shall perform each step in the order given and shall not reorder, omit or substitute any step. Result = 337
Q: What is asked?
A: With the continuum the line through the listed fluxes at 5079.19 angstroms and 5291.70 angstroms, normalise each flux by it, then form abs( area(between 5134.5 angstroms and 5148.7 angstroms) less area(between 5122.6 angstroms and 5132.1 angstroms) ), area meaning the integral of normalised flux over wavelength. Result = 5.1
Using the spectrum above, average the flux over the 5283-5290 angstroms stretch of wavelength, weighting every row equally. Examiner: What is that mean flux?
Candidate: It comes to 21.0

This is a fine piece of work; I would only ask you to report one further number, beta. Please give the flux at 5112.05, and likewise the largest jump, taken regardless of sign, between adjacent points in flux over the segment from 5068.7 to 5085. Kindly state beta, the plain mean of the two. 9.8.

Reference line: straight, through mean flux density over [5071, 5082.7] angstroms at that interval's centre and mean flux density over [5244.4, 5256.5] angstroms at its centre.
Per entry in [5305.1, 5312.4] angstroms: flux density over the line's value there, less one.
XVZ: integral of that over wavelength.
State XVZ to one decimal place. 1.0 angstroms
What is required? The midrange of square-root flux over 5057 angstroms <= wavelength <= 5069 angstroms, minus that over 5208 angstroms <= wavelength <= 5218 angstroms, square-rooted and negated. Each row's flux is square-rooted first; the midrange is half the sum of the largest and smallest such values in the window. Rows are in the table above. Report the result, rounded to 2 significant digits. -0.18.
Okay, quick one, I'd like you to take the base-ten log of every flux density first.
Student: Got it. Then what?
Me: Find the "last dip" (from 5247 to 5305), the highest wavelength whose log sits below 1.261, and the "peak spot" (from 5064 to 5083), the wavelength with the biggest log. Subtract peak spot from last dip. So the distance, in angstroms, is 204.7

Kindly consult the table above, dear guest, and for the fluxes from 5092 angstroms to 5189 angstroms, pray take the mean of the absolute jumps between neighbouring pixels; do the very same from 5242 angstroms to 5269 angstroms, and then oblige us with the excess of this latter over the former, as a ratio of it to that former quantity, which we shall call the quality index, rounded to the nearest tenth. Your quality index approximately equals 0.2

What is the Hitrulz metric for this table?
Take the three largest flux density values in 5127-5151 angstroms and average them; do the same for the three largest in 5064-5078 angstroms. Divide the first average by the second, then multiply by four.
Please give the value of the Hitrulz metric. 4.22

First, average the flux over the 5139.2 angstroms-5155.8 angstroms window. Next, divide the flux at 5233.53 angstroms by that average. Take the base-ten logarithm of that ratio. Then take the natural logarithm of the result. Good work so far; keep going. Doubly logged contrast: -3.4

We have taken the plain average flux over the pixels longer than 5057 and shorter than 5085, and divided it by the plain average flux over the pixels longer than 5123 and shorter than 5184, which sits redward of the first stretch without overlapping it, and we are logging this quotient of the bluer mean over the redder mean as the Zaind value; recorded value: 1.06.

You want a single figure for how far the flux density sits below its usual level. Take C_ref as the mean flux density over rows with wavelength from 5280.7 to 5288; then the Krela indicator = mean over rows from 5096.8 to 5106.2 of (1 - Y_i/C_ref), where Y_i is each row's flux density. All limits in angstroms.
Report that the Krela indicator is 0.16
